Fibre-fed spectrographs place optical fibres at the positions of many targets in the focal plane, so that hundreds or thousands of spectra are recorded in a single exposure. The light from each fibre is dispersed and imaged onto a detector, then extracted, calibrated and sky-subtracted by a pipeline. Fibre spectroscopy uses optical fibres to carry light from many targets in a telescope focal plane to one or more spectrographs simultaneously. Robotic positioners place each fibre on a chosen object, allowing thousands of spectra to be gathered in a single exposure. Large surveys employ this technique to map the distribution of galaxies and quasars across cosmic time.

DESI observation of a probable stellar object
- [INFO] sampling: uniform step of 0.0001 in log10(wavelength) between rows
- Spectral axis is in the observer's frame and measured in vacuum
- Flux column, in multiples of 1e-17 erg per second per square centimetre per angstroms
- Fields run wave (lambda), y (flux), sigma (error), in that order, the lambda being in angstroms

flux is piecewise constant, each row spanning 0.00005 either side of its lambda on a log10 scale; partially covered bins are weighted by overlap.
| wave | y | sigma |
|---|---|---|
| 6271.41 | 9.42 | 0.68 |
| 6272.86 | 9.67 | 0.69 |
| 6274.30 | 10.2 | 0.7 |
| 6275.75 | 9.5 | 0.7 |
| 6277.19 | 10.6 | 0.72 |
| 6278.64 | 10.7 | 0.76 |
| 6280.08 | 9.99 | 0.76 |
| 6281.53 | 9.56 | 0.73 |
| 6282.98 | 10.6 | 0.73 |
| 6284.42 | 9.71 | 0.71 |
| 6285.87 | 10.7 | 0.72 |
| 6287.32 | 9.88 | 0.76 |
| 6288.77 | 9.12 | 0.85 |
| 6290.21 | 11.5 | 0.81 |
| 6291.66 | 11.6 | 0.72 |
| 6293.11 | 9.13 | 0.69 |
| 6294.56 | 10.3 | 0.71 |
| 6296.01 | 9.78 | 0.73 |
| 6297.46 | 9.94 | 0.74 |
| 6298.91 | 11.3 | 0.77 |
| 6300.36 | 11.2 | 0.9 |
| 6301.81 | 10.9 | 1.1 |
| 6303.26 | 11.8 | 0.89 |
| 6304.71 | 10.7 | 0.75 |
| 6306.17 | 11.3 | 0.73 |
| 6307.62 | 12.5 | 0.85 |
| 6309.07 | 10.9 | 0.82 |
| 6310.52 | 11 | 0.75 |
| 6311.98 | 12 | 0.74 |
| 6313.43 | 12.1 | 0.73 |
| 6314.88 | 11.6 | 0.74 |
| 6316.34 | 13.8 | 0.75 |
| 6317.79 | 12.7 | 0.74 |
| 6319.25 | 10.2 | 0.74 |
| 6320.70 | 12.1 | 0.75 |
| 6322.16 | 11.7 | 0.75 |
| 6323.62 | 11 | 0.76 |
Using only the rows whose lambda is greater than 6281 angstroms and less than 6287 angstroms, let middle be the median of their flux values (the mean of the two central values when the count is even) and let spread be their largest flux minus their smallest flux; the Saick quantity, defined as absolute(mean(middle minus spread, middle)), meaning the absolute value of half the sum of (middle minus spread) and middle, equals 9.6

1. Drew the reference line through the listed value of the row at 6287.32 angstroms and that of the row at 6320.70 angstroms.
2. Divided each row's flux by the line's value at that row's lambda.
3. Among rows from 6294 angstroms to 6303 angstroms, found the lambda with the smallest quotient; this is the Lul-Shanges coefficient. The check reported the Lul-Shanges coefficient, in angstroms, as 6296.01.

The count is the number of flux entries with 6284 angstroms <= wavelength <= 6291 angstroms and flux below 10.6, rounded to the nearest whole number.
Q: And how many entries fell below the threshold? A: 3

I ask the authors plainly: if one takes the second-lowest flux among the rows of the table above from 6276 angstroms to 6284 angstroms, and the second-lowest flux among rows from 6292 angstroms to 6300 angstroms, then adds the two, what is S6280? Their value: 19.8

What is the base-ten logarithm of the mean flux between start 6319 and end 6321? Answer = 1.05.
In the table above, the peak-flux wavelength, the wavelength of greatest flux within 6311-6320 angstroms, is 6316.34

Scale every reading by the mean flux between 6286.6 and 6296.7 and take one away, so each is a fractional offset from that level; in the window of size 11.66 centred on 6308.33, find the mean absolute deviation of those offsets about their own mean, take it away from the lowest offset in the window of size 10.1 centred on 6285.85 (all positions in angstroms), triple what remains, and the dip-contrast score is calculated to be -0.48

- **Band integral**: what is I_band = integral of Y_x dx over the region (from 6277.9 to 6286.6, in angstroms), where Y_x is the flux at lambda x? 89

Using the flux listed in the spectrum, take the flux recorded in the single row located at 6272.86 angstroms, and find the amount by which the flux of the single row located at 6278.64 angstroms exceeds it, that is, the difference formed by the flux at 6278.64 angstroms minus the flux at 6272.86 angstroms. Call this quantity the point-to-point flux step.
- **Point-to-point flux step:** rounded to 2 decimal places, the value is 1.03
